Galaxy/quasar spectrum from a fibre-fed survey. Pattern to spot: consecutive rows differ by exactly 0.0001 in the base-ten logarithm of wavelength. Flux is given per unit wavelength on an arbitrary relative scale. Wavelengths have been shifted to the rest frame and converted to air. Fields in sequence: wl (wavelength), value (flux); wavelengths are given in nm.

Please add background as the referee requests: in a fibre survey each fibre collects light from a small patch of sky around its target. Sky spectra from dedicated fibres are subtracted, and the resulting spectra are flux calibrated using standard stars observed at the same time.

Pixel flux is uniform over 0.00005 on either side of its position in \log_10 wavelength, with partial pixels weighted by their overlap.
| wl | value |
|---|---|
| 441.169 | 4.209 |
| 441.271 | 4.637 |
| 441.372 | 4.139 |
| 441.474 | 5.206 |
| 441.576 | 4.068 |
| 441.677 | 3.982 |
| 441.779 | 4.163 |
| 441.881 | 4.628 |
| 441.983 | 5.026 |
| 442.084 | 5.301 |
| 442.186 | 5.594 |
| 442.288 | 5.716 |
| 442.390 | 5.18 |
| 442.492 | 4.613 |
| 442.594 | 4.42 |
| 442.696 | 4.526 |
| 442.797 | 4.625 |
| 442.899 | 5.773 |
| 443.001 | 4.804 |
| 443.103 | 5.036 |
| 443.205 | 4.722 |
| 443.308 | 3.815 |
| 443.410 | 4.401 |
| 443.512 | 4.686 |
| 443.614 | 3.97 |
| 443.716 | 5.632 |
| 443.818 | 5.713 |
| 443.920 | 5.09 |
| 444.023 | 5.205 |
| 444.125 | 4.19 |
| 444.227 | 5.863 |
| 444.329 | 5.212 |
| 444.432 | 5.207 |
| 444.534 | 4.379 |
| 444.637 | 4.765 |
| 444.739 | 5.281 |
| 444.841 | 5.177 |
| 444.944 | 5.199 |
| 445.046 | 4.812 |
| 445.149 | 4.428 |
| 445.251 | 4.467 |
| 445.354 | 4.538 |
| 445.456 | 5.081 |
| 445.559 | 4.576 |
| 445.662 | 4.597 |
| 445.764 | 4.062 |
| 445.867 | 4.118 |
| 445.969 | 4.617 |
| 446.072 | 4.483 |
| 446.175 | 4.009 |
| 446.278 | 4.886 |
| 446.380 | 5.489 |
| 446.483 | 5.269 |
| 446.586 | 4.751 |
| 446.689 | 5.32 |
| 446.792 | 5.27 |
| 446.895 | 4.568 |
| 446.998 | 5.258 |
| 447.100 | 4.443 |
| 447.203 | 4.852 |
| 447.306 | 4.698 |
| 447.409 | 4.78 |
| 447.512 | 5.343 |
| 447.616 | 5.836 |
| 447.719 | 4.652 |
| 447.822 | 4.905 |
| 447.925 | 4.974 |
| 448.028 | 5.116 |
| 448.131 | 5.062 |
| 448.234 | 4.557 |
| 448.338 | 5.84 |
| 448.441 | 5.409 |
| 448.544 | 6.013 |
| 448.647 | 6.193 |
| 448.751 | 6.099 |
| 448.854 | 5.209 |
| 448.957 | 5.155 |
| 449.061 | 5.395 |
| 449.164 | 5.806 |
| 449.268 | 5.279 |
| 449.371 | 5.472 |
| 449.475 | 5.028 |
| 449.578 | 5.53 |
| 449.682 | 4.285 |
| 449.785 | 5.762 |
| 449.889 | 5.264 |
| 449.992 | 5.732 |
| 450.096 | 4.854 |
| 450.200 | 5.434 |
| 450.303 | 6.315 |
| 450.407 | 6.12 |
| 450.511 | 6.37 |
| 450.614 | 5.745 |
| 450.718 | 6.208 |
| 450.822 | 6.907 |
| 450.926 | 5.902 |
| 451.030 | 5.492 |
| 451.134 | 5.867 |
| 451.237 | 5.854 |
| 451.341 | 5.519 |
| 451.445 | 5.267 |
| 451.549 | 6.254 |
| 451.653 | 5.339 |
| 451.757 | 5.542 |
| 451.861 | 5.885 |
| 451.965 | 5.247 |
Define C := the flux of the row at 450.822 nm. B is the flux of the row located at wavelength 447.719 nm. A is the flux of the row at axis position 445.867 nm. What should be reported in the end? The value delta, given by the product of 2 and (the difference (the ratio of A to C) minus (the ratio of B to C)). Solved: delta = -0.2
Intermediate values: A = 4.118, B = 4.652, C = 6.907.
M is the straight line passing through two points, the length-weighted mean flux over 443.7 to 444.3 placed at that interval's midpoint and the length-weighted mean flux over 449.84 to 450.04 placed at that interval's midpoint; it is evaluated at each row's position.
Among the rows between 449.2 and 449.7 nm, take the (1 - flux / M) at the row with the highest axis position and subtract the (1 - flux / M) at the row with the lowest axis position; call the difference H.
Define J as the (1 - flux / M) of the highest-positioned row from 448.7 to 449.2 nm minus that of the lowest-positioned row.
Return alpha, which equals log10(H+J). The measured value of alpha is -0.62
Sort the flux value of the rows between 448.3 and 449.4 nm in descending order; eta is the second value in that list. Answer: 6.099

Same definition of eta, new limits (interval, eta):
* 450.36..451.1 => 6.37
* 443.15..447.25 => 5.713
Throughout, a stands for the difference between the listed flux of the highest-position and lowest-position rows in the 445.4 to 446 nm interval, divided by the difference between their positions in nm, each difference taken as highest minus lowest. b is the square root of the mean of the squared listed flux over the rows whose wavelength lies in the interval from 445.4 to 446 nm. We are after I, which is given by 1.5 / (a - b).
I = -0.28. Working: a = -0.9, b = 4.5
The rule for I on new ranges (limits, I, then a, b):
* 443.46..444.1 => -0.37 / 1.0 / 5.1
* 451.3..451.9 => -0.30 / 0.7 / 5.6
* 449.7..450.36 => -0.33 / 1.1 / 5.6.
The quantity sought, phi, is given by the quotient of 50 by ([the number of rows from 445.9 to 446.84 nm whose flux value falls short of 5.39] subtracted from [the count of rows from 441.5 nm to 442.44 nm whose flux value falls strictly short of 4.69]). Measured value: -12.5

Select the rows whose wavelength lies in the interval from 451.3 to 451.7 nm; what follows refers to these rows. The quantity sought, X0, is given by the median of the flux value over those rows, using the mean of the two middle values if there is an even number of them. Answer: 5.43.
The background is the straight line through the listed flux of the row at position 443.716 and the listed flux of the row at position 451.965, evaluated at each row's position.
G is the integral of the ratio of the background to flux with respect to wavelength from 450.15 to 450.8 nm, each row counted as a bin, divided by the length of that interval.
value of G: 0.88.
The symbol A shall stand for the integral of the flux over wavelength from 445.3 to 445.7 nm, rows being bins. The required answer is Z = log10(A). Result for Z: 0.27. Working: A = 1.9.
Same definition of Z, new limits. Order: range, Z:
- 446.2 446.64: 0.35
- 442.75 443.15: 0.31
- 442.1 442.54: 0.37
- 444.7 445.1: 0.31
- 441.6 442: 0.24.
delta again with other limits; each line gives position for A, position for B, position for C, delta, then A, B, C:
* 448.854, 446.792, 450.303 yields 0.0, 5.209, 5.27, 6.315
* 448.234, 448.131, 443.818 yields -0.2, 4.557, 5.062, 5.713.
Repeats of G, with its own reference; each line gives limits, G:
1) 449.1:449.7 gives 1.02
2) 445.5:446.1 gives 1.26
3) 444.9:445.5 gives 1.18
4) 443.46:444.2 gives 1.16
